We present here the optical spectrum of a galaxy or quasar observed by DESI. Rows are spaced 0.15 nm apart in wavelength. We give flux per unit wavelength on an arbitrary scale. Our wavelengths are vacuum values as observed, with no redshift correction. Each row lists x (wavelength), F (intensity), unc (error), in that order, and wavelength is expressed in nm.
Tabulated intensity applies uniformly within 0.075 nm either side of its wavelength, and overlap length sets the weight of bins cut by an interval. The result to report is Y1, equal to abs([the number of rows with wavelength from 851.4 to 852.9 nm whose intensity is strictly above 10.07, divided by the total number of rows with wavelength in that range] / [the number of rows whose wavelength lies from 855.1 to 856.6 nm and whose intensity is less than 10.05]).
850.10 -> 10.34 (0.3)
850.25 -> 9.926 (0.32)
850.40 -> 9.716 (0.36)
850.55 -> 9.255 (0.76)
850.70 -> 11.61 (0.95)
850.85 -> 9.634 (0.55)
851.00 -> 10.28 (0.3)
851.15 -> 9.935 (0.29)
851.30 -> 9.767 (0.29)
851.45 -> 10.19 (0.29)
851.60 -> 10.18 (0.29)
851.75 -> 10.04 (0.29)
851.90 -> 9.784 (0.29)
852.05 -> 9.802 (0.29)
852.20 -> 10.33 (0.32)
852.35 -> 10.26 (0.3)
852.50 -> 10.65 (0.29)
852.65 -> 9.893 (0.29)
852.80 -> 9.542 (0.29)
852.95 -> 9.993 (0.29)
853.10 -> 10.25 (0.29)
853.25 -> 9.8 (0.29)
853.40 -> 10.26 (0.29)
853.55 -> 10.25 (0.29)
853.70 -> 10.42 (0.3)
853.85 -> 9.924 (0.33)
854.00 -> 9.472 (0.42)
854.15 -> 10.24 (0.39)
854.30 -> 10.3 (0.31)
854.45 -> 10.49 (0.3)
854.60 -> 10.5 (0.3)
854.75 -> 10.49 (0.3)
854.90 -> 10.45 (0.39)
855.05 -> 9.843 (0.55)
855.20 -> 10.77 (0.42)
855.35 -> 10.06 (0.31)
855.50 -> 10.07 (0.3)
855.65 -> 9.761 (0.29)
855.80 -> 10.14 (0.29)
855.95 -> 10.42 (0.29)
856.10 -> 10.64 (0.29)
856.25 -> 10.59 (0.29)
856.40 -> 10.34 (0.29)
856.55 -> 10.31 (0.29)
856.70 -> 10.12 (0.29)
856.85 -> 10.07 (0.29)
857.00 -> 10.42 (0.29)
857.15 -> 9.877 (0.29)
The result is 0.5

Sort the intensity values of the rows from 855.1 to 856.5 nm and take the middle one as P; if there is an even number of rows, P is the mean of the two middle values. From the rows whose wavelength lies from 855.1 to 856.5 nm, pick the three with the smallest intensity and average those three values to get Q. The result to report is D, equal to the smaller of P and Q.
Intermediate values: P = 10.3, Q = 9.96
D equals 9.96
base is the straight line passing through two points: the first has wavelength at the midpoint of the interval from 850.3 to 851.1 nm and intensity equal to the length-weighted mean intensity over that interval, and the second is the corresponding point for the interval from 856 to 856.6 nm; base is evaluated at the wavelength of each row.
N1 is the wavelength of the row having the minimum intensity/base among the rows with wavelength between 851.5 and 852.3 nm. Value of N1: 851.90 nm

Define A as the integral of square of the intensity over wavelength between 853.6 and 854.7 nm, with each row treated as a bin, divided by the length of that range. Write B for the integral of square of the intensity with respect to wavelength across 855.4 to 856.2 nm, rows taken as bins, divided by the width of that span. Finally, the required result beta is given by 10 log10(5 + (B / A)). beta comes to 7.78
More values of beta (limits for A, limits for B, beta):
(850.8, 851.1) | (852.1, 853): 7.80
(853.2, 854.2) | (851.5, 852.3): 7.78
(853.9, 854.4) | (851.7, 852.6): 7.80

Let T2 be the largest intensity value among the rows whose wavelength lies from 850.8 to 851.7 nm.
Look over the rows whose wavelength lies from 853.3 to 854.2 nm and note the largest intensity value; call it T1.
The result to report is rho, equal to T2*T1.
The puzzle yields 107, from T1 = 10.42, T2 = 10.28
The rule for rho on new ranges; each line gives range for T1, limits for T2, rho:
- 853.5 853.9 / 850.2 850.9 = 121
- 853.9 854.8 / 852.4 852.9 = 112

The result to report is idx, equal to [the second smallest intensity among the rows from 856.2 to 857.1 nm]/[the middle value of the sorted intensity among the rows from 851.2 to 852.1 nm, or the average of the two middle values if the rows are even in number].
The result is 1.02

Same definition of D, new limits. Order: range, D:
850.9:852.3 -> 9.78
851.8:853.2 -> 9.71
